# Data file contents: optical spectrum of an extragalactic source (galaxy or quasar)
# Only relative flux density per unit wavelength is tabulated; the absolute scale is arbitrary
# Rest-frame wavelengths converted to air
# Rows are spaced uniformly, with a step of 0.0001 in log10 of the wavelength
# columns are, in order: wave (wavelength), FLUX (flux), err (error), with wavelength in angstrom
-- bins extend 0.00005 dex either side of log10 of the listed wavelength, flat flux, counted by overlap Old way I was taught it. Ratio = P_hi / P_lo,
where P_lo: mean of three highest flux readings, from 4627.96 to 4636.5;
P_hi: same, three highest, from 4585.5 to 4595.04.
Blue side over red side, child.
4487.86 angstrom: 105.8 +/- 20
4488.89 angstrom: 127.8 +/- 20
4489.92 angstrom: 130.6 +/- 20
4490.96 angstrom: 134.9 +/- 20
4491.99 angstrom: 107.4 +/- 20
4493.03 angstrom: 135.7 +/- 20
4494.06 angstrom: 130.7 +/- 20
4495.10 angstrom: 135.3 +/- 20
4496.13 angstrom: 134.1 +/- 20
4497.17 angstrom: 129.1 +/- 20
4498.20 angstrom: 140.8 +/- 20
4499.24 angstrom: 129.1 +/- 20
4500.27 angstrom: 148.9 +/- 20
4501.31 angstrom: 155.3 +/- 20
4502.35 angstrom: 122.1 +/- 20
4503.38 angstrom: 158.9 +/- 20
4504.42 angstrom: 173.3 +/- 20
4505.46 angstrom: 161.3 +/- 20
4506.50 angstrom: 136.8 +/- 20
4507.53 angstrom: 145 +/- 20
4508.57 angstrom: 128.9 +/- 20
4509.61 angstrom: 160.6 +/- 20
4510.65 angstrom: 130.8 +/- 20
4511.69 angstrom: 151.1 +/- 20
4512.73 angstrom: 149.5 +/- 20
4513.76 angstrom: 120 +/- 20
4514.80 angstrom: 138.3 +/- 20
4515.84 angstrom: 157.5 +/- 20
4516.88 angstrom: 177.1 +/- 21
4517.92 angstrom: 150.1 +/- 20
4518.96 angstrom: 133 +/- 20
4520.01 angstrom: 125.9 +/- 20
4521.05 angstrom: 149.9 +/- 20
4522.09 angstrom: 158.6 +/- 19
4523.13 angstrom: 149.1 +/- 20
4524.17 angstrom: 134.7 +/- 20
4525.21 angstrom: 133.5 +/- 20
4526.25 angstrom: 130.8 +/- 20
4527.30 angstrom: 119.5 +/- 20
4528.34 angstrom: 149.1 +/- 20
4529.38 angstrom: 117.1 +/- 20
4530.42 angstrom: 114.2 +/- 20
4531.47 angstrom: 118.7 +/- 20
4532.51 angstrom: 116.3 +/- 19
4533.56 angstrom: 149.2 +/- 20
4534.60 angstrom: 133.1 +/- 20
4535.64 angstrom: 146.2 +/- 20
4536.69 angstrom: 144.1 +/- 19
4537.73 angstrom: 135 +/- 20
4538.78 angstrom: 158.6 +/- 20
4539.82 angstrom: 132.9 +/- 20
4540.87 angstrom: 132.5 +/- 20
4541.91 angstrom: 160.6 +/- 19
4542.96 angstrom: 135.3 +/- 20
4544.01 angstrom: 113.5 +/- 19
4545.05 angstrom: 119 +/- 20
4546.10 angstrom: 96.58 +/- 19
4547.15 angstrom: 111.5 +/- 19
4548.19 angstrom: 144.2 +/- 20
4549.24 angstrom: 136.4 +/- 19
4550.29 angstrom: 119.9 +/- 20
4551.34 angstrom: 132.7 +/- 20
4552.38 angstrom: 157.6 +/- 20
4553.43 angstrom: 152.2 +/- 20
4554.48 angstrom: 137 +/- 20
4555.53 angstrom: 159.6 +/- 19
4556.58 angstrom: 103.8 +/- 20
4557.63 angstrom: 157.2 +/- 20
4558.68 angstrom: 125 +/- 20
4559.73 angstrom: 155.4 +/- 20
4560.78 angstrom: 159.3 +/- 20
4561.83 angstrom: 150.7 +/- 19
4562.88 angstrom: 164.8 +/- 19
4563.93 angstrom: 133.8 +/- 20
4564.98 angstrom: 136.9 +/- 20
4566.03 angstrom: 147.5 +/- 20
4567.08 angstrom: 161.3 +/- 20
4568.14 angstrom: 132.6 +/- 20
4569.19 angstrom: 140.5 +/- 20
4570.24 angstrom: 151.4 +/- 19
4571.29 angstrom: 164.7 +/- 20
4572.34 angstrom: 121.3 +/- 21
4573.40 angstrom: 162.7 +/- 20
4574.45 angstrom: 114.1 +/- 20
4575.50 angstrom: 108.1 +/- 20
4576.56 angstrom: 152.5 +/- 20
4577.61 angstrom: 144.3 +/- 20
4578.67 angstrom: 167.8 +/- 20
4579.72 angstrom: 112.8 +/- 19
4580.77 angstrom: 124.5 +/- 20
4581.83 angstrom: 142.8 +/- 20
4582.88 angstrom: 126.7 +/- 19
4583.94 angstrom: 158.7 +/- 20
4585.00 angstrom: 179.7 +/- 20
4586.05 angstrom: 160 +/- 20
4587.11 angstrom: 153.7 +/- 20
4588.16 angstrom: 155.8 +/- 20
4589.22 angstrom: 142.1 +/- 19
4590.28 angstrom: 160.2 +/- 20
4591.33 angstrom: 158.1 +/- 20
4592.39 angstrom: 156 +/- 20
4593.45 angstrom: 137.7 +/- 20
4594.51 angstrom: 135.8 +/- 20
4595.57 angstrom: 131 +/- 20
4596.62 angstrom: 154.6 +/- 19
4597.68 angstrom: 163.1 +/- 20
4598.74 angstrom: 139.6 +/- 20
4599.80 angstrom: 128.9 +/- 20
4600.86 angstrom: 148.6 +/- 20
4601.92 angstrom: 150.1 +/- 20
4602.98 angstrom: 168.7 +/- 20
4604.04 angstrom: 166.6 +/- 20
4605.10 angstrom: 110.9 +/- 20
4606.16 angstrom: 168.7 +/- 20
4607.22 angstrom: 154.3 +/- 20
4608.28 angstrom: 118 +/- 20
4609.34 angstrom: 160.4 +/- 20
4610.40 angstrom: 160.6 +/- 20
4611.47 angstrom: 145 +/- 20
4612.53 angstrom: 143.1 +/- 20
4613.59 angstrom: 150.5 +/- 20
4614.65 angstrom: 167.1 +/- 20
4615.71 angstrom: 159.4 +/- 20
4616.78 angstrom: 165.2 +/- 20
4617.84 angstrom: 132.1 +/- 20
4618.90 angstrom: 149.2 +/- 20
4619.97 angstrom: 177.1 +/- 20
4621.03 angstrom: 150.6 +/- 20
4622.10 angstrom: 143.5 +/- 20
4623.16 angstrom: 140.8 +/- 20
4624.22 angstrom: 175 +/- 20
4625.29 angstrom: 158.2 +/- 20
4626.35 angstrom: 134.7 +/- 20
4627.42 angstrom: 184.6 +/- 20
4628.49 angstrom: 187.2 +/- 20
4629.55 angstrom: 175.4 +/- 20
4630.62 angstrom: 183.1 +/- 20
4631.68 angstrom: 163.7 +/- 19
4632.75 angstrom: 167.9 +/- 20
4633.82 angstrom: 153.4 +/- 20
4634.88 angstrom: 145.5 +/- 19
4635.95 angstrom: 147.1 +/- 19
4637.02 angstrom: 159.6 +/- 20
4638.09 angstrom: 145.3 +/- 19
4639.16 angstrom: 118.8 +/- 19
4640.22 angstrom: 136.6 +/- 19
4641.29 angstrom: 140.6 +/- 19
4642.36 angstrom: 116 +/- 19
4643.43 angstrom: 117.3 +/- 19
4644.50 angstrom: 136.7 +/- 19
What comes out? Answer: 0.88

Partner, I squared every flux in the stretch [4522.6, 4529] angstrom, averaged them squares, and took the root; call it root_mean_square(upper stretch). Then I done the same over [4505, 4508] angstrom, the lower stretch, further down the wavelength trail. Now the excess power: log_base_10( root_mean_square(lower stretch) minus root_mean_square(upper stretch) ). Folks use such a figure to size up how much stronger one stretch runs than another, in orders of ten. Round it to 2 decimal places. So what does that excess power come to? 1.06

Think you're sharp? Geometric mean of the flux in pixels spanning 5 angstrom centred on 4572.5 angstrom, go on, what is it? 141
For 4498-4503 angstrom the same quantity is 139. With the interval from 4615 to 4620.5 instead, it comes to 156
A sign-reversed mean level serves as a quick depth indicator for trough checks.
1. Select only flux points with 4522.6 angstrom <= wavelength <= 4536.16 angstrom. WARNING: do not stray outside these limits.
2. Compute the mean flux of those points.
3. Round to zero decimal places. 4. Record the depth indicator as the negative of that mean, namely -132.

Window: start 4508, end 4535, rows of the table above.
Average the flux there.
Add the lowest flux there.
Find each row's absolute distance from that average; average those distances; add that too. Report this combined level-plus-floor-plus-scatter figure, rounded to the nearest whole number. 266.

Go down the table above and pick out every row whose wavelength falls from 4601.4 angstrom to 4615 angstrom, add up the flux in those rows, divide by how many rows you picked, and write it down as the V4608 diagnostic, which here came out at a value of 151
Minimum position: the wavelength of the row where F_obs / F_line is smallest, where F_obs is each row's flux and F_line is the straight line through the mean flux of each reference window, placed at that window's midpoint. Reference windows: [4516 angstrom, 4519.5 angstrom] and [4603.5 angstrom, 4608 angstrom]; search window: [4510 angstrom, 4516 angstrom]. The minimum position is 4513.76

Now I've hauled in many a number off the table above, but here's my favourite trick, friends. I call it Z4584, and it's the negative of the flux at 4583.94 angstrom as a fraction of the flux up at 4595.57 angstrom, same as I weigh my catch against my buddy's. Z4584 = -1.2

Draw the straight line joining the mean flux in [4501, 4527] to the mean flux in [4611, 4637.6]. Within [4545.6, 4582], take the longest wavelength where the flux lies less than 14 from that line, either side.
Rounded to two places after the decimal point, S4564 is 4581.83 angstrom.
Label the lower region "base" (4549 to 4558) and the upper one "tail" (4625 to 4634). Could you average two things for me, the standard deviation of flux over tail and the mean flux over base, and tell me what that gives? 78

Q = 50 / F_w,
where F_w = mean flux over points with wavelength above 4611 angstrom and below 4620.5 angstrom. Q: 0.324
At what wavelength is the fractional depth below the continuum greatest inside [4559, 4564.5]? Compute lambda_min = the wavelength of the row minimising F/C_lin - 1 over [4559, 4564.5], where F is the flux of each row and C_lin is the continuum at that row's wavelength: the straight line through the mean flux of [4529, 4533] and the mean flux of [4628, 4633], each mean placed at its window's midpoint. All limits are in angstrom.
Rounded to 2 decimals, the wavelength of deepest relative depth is 4563.93 angstrom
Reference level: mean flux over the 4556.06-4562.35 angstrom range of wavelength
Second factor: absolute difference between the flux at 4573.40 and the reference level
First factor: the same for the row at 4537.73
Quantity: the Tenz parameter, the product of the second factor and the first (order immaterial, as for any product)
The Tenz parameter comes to 144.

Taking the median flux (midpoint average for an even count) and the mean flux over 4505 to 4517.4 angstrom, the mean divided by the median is 0.994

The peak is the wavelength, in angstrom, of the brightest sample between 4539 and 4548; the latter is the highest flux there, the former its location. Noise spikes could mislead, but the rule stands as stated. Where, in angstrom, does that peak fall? 4541.91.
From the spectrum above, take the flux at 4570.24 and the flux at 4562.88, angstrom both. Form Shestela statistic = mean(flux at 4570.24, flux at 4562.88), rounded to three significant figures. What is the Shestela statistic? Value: 158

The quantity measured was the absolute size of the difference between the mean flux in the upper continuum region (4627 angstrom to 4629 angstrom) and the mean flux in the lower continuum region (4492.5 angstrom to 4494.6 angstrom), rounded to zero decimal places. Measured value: 53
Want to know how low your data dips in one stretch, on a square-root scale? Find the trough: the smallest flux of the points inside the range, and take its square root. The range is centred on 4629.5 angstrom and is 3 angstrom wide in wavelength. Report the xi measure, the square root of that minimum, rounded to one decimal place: 13.2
